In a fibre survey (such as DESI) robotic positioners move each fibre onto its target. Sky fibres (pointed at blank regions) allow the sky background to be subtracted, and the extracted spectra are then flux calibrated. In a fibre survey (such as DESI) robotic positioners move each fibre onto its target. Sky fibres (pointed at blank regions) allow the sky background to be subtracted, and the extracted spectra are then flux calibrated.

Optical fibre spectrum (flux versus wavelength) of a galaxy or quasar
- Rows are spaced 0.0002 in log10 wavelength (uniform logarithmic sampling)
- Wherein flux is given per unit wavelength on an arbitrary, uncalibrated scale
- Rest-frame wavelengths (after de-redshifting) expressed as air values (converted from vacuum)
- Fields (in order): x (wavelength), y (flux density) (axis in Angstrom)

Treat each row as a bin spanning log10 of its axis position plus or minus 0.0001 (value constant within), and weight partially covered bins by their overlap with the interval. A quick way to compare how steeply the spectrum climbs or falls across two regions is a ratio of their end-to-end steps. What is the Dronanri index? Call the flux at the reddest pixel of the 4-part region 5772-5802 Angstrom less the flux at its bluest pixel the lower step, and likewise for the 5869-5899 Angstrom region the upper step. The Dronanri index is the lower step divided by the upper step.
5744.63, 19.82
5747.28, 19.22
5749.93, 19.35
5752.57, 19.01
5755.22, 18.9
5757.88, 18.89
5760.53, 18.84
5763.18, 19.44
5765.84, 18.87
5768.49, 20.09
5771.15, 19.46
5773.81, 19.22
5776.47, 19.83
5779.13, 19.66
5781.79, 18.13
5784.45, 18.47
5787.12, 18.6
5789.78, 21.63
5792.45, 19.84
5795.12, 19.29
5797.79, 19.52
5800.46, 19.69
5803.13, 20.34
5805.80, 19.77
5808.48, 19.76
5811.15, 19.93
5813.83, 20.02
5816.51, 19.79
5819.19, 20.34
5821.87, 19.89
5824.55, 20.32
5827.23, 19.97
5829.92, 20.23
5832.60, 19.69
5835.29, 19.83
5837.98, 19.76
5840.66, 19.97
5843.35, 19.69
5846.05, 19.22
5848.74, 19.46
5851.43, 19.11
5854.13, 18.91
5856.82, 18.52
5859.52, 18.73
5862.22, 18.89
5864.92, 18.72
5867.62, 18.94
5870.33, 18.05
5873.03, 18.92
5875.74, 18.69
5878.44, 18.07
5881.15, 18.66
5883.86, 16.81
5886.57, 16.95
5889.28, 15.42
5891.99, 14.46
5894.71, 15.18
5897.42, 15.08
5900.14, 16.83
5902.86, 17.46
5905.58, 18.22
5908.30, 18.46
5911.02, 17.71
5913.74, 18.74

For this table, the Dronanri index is -0.16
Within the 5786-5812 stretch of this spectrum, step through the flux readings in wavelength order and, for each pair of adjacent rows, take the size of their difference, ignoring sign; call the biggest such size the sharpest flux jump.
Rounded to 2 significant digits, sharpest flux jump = 3.0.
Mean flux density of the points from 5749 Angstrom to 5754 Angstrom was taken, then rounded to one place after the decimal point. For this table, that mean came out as 19.2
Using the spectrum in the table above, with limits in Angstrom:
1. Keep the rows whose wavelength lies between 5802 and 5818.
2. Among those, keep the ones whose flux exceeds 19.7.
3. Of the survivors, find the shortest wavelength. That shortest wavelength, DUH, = 5803.13 Angstrom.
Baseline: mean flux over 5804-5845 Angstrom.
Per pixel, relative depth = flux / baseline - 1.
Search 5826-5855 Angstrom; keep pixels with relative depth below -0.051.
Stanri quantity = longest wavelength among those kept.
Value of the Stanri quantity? 5854.13 Angstrom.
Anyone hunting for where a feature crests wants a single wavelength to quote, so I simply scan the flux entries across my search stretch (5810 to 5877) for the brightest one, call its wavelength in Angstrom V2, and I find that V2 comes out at 5819.19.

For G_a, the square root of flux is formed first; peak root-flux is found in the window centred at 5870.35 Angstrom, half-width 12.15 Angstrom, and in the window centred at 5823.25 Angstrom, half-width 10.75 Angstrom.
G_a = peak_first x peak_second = 19.6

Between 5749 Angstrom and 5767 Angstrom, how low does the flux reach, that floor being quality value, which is 18.84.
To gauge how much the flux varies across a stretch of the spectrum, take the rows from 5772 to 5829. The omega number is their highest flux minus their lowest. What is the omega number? 3.5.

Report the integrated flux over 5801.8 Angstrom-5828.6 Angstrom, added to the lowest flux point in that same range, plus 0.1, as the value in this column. 556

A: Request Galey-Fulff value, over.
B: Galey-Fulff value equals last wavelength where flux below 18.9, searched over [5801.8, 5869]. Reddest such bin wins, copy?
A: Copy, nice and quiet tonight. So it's 5864.92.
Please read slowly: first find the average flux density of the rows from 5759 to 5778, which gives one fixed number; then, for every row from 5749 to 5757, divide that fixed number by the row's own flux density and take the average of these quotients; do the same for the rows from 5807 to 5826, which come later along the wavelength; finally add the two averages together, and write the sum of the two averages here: 1.99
